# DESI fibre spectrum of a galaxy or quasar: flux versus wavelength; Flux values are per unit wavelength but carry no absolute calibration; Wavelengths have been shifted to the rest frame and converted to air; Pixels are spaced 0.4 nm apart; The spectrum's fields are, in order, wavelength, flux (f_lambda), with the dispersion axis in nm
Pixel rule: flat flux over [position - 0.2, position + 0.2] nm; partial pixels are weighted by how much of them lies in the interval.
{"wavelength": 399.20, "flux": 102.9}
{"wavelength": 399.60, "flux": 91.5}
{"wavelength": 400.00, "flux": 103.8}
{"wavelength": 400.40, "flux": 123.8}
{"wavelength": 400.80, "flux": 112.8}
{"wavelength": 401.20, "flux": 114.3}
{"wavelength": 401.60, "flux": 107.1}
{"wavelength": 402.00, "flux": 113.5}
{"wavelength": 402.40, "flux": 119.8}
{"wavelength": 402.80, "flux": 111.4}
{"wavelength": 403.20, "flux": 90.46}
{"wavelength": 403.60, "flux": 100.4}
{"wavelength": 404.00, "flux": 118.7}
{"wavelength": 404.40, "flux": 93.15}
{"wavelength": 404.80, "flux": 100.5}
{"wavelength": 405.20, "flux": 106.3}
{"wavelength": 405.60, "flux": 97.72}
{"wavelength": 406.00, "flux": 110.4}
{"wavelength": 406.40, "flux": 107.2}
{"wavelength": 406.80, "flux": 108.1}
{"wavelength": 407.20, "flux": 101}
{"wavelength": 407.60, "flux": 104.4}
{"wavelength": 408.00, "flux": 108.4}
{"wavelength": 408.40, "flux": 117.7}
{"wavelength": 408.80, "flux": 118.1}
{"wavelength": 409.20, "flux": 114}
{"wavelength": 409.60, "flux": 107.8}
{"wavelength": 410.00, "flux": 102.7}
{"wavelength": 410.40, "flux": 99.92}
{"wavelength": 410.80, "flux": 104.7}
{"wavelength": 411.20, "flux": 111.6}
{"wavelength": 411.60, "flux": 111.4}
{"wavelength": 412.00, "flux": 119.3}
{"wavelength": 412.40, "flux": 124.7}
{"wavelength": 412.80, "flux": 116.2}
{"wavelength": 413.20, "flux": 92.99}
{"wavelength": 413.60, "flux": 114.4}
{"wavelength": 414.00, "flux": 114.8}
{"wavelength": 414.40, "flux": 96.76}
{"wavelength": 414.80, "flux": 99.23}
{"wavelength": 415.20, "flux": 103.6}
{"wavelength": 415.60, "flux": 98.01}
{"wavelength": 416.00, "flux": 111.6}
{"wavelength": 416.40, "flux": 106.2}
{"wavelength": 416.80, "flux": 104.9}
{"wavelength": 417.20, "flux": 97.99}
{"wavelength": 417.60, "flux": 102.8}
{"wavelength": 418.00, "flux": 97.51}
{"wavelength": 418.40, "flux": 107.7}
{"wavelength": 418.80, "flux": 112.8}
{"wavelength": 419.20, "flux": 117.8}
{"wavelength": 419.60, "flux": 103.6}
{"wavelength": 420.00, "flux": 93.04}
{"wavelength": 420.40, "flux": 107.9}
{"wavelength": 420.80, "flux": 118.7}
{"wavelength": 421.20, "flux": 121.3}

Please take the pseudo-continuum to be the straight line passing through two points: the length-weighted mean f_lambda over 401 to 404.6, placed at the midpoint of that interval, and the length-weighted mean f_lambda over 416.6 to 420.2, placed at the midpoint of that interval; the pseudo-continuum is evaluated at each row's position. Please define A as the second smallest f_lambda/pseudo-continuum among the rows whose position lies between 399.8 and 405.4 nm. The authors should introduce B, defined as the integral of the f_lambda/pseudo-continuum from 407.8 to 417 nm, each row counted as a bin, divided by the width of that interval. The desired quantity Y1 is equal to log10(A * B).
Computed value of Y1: -0.05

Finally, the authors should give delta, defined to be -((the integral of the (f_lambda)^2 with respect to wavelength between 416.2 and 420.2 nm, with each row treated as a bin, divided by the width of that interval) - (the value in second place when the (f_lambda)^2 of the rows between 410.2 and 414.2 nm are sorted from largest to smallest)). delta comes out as 3277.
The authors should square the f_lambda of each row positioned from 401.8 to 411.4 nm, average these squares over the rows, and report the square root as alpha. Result 107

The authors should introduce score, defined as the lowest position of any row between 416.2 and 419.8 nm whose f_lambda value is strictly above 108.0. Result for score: 418.80 nm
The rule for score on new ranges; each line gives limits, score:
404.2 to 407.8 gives 406.00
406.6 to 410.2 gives 406.80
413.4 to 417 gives 413.60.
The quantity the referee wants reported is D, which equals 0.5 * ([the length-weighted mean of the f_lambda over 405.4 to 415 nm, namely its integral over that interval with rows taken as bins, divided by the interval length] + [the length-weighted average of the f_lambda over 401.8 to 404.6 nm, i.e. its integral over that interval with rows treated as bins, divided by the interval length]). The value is 108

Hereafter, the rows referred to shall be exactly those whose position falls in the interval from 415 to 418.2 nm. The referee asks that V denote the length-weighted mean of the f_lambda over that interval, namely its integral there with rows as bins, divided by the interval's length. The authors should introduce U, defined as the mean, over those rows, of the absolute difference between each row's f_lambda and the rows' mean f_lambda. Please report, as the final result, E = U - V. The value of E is -99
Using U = 3.7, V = 103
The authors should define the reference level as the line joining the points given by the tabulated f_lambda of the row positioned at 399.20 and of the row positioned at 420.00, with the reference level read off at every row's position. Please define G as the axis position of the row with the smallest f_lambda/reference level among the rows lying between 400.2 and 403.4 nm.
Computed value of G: 403.20 nm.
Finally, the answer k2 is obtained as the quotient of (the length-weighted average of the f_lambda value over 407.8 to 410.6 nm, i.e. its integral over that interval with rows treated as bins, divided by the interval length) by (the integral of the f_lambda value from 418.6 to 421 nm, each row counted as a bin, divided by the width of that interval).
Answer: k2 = 1.01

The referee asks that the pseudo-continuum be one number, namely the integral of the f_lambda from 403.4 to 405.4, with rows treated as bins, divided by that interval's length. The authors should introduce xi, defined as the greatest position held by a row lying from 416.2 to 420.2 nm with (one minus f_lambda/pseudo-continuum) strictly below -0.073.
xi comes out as 419.20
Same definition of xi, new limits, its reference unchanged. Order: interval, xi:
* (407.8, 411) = 409.20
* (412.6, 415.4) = 414.00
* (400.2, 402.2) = 402.00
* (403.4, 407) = 404.00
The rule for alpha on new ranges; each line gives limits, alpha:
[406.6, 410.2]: 109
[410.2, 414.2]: 111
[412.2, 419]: 106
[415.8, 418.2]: 104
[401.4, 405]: 107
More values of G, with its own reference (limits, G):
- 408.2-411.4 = 410.40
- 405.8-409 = 407.20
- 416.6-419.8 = 418.00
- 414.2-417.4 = 414.40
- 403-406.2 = 403.20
